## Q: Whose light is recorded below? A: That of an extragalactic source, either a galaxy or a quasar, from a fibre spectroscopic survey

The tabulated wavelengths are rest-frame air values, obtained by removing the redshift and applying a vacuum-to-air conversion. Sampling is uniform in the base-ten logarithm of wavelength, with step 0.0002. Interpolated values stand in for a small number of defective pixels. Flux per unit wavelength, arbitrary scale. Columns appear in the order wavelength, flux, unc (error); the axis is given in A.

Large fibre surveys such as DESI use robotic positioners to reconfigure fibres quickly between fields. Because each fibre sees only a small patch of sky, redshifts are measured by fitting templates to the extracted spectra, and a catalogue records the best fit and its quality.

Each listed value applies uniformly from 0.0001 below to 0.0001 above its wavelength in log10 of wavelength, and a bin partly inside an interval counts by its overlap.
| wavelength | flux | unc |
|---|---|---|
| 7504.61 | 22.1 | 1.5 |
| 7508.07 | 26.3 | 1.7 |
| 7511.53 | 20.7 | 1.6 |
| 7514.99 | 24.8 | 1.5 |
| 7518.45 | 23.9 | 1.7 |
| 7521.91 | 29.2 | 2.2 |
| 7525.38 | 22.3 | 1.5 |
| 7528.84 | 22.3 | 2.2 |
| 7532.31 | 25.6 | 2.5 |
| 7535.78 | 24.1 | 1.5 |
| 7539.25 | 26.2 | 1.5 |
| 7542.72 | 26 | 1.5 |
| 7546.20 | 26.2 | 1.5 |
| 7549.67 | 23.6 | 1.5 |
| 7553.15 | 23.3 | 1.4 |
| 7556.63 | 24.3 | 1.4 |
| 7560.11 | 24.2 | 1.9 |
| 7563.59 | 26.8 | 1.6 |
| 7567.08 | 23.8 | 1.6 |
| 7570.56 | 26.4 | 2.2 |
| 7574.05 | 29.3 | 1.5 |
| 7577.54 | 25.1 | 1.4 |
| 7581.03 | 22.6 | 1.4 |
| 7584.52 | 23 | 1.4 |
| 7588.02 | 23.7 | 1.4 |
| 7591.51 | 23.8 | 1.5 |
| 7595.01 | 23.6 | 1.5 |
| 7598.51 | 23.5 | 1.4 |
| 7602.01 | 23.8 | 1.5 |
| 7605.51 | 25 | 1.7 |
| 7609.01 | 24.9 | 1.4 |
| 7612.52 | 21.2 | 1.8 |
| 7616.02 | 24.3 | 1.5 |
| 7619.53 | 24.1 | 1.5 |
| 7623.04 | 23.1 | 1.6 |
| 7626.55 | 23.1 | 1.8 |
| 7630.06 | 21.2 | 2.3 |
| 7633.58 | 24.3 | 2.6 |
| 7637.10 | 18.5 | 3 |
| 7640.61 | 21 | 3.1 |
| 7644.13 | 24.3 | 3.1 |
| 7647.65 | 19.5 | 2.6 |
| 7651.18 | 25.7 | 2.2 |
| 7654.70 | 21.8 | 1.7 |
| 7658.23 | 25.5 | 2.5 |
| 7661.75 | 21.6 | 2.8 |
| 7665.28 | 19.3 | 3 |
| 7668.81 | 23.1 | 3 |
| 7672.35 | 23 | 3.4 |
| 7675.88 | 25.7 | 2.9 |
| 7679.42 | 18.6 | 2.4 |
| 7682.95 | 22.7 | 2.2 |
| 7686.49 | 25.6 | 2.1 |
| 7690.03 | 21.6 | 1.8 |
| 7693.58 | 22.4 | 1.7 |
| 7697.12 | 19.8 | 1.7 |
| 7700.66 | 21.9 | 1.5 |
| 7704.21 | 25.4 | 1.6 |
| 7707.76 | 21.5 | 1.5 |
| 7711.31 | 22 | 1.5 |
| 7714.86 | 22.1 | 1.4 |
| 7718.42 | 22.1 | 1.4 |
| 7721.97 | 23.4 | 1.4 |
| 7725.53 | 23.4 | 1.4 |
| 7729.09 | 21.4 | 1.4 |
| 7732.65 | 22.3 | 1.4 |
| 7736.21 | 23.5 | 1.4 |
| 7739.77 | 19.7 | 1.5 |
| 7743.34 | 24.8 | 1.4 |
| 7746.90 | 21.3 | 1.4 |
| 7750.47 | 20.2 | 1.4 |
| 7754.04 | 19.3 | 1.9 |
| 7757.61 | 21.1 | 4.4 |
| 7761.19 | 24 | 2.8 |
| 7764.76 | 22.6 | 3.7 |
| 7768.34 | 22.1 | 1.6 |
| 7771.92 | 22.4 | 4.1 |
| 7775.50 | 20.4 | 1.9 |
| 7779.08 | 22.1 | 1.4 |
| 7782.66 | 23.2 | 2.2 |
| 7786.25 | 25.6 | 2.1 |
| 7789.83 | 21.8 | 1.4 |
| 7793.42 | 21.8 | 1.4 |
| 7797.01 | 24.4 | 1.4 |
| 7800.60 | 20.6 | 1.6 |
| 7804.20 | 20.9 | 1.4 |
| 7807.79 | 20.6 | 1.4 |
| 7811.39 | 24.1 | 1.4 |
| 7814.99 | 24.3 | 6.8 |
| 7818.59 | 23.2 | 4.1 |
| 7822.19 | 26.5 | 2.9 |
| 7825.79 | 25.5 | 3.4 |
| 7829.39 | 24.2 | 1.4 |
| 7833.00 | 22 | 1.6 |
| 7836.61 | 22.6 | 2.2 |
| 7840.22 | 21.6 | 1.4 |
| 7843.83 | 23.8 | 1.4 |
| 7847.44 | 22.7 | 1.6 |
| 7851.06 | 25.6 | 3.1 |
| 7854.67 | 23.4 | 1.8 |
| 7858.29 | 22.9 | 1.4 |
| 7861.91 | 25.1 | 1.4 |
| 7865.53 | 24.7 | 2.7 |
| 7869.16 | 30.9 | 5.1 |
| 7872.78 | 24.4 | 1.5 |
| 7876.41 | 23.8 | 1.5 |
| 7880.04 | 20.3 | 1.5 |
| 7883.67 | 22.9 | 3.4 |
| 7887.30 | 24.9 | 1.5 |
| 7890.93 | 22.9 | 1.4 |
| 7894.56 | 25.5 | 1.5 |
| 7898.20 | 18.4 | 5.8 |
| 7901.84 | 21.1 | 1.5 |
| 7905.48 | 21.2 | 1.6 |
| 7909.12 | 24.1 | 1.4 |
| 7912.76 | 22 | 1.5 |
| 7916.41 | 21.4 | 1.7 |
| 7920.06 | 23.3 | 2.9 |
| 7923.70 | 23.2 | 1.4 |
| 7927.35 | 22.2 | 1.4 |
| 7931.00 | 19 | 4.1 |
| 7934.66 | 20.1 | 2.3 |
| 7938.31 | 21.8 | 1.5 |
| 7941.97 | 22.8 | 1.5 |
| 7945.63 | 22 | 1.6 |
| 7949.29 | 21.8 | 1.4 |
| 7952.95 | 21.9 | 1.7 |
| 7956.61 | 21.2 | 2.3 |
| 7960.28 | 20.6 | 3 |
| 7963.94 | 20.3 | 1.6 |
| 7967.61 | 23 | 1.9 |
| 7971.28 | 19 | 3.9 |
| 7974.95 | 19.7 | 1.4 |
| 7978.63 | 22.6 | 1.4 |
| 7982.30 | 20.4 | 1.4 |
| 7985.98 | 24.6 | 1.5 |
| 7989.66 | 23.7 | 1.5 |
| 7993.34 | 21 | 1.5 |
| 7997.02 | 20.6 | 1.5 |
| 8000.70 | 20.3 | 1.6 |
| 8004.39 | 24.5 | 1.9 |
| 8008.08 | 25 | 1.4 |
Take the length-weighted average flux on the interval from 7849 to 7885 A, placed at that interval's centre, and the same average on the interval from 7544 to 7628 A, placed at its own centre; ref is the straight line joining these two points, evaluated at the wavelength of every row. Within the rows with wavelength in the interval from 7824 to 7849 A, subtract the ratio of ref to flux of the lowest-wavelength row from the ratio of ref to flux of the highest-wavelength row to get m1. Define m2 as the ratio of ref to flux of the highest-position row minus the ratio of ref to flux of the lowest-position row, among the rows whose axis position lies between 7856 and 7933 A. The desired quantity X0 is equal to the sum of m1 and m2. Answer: 0.3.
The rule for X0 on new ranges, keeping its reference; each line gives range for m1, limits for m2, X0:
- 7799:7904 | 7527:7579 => -0.1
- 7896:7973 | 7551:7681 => 0.2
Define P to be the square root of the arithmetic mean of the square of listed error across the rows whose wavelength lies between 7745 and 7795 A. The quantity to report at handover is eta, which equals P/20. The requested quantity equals 0.12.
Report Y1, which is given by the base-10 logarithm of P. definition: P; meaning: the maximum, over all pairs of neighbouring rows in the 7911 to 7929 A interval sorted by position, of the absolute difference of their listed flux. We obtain 0.279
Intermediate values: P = 1.9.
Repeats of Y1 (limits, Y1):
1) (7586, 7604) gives -0.523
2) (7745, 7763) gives 0.462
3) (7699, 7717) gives 0.591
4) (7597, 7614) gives 0.568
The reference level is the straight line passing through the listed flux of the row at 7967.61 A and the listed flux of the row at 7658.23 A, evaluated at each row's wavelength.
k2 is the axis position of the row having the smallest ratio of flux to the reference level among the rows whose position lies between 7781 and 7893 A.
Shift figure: 7800.60 A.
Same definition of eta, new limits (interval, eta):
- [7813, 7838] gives 0.18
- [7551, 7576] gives 0.08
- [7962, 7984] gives 0.11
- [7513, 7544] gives 0.09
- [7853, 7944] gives 0.12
